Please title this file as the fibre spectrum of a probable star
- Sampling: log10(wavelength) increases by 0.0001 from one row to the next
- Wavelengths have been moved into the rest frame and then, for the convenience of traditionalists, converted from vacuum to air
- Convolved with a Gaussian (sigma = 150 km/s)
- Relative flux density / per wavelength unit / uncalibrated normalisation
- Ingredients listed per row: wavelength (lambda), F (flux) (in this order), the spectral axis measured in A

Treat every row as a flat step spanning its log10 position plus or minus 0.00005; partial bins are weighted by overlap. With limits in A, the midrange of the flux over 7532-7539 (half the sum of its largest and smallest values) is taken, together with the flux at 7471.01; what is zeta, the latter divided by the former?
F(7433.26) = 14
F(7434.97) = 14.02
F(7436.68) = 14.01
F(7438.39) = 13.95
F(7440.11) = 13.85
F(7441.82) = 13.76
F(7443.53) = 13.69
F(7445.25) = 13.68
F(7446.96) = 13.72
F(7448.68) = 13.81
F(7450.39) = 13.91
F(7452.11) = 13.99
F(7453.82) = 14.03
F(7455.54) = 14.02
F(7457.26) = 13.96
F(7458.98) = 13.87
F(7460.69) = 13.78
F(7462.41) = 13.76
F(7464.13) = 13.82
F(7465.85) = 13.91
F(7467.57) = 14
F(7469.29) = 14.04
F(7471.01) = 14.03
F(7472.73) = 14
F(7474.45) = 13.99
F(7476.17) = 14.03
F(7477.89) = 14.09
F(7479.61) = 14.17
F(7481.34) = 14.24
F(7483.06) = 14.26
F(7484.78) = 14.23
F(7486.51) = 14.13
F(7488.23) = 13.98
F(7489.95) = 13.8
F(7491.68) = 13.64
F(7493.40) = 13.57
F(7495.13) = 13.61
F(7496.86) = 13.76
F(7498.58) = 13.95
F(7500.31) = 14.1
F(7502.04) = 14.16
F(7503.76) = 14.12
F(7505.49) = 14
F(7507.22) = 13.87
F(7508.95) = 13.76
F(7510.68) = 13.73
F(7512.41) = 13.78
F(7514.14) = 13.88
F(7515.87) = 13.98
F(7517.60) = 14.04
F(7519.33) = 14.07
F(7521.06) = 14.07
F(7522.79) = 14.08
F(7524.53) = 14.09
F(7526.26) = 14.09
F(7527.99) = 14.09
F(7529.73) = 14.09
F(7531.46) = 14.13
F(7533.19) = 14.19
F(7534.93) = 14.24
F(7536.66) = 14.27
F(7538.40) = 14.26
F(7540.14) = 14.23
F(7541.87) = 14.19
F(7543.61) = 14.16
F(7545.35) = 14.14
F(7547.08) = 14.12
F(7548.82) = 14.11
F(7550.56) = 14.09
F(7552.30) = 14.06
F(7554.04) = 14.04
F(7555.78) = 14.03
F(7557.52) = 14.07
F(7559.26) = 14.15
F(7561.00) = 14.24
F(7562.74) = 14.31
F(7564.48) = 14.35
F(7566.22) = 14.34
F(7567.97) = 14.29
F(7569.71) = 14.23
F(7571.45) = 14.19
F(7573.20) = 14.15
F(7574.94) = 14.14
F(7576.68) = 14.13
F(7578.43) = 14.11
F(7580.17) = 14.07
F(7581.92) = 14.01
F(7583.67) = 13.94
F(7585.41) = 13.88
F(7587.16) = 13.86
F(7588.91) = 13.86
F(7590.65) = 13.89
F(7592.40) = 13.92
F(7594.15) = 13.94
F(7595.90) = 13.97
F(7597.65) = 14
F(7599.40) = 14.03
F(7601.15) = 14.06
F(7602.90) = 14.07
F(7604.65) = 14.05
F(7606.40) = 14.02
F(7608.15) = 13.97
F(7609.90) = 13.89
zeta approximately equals 0.99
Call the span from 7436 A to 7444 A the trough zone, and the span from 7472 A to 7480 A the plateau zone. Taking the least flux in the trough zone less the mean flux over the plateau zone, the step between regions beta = -0.37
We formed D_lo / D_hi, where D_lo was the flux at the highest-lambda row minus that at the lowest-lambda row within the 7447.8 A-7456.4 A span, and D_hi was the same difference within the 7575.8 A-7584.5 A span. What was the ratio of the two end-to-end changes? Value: -1.1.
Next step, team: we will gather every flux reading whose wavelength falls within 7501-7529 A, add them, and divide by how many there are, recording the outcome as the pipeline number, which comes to 14.0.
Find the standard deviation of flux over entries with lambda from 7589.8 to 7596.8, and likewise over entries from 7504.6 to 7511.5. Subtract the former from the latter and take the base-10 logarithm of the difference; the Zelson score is -1.1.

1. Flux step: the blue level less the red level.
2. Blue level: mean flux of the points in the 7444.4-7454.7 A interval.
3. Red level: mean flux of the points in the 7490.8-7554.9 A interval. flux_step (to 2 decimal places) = -0.16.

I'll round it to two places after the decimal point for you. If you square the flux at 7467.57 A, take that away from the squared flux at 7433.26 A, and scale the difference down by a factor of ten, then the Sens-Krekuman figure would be 0.00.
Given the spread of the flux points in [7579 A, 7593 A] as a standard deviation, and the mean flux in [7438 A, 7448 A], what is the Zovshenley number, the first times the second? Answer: 1.0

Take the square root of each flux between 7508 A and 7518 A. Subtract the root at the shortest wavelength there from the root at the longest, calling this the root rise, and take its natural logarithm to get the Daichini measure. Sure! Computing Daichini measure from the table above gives -3.28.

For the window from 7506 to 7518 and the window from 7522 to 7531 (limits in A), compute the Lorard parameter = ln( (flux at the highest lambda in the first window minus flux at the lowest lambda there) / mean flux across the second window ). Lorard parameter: -4.4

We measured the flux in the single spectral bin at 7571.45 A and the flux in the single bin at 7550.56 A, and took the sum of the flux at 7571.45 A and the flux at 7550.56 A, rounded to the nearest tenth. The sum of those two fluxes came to 28.3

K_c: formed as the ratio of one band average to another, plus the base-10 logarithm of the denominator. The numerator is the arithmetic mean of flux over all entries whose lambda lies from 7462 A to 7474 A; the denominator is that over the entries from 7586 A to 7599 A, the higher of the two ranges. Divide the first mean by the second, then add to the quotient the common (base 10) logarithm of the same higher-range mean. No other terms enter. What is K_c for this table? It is 2.145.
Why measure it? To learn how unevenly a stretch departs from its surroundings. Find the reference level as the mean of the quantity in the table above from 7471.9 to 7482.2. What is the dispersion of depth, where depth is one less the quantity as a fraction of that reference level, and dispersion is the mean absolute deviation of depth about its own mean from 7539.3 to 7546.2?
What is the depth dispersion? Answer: 0.0021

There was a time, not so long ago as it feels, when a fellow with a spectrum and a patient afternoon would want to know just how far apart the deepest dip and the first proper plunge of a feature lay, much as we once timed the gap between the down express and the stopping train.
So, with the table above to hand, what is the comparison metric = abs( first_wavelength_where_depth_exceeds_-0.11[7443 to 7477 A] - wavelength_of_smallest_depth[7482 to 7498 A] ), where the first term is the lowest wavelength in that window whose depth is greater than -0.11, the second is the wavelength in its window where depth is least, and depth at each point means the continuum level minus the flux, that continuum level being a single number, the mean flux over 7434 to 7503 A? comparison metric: 39.5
